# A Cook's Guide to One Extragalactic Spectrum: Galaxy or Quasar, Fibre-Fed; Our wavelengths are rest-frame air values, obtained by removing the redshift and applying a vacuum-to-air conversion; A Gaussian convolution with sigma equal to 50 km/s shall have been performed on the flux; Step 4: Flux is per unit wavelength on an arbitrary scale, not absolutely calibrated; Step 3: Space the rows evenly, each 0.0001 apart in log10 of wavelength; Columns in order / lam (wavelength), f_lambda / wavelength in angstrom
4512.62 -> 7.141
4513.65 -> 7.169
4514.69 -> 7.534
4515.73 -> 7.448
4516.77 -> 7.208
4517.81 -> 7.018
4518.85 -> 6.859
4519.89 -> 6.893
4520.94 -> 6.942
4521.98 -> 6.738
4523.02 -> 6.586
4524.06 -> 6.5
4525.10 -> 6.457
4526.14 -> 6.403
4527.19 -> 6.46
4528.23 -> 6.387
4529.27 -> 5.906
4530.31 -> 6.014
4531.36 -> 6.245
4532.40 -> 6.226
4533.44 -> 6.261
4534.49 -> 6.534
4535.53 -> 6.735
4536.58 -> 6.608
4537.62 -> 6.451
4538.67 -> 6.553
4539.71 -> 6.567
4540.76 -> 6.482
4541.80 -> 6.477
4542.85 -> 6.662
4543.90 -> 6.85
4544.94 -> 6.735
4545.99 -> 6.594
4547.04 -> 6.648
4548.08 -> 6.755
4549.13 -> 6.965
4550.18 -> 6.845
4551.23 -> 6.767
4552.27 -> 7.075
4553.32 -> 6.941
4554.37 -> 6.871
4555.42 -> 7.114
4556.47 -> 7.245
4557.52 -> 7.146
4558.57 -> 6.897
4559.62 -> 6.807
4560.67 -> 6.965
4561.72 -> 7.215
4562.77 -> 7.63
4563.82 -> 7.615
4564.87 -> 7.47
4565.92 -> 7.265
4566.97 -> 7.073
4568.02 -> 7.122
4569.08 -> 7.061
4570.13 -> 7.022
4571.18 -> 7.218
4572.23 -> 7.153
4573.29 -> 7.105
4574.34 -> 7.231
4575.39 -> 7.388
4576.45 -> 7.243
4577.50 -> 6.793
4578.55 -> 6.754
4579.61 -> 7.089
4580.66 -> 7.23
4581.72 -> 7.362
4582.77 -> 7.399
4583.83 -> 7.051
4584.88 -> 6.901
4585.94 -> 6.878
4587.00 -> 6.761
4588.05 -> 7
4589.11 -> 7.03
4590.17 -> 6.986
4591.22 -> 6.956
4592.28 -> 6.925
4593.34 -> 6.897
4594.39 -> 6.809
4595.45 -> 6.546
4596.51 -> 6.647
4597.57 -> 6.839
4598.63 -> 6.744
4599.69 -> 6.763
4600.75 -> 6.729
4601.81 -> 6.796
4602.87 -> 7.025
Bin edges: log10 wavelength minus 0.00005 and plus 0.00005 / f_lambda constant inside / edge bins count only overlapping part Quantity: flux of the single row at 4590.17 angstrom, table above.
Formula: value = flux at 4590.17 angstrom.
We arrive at 6.986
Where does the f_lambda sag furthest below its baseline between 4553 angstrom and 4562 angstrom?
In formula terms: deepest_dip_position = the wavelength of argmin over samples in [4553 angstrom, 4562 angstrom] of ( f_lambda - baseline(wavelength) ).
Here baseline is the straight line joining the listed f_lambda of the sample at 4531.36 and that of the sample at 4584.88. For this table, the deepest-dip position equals 4559.62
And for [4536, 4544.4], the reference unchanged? 4541.80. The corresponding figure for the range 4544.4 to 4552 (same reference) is 4545.99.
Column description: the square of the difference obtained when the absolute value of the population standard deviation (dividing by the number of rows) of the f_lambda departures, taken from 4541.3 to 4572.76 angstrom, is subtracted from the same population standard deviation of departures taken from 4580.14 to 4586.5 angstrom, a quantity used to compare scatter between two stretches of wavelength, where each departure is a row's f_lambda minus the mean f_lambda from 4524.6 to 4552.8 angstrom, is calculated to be 0.005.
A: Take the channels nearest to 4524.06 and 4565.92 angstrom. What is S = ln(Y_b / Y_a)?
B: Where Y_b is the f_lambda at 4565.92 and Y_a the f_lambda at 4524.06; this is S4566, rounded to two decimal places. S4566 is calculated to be 0.11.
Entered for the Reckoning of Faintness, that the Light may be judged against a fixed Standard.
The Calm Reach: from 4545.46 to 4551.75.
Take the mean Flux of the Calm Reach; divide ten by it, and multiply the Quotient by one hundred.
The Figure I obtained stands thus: 148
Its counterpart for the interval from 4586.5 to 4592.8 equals 144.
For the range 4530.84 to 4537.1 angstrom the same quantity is 155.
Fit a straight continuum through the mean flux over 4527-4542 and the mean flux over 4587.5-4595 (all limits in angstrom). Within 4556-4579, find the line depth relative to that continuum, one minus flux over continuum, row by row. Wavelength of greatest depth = 4578.55 angstrom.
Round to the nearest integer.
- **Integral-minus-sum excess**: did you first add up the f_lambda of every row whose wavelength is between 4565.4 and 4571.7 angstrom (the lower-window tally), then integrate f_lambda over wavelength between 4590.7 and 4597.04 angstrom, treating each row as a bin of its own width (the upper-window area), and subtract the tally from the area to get 0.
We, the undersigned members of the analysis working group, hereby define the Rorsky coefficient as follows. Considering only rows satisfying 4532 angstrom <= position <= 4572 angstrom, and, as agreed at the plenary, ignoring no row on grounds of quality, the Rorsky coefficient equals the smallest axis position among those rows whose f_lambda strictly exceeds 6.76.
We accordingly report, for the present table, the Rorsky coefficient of 4543.90 angstrom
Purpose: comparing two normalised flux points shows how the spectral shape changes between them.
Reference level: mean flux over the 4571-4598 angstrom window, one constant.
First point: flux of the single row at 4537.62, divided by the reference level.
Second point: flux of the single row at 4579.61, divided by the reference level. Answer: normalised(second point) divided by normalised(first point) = 1.10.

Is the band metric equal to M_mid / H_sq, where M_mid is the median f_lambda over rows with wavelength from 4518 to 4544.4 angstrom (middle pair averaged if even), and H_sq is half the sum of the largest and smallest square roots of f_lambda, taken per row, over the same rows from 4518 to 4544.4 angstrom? 2.57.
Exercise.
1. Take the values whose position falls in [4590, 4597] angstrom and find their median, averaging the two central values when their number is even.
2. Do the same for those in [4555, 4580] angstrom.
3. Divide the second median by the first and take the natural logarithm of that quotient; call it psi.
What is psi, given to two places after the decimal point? 0.03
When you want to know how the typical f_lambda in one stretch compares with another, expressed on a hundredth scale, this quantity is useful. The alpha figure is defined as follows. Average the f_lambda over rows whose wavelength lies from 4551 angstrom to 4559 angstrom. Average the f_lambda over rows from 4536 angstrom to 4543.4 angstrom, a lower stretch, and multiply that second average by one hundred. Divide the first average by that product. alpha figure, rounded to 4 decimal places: 0.0107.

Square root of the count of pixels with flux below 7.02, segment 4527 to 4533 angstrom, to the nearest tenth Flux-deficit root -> 2.4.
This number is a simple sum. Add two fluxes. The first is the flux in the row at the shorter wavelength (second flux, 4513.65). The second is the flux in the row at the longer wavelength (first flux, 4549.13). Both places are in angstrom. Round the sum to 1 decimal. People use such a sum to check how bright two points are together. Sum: 14.1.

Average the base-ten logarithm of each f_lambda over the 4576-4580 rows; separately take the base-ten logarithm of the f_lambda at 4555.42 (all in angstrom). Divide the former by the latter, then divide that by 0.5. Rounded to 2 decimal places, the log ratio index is 1.98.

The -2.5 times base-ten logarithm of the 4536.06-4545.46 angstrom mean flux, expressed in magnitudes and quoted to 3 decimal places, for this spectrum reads -2.049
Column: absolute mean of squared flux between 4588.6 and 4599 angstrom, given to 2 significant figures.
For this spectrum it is 47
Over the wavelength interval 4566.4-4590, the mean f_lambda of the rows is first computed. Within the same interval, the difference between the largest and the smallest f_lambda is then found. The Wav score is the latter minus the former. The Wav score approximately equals -6.44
